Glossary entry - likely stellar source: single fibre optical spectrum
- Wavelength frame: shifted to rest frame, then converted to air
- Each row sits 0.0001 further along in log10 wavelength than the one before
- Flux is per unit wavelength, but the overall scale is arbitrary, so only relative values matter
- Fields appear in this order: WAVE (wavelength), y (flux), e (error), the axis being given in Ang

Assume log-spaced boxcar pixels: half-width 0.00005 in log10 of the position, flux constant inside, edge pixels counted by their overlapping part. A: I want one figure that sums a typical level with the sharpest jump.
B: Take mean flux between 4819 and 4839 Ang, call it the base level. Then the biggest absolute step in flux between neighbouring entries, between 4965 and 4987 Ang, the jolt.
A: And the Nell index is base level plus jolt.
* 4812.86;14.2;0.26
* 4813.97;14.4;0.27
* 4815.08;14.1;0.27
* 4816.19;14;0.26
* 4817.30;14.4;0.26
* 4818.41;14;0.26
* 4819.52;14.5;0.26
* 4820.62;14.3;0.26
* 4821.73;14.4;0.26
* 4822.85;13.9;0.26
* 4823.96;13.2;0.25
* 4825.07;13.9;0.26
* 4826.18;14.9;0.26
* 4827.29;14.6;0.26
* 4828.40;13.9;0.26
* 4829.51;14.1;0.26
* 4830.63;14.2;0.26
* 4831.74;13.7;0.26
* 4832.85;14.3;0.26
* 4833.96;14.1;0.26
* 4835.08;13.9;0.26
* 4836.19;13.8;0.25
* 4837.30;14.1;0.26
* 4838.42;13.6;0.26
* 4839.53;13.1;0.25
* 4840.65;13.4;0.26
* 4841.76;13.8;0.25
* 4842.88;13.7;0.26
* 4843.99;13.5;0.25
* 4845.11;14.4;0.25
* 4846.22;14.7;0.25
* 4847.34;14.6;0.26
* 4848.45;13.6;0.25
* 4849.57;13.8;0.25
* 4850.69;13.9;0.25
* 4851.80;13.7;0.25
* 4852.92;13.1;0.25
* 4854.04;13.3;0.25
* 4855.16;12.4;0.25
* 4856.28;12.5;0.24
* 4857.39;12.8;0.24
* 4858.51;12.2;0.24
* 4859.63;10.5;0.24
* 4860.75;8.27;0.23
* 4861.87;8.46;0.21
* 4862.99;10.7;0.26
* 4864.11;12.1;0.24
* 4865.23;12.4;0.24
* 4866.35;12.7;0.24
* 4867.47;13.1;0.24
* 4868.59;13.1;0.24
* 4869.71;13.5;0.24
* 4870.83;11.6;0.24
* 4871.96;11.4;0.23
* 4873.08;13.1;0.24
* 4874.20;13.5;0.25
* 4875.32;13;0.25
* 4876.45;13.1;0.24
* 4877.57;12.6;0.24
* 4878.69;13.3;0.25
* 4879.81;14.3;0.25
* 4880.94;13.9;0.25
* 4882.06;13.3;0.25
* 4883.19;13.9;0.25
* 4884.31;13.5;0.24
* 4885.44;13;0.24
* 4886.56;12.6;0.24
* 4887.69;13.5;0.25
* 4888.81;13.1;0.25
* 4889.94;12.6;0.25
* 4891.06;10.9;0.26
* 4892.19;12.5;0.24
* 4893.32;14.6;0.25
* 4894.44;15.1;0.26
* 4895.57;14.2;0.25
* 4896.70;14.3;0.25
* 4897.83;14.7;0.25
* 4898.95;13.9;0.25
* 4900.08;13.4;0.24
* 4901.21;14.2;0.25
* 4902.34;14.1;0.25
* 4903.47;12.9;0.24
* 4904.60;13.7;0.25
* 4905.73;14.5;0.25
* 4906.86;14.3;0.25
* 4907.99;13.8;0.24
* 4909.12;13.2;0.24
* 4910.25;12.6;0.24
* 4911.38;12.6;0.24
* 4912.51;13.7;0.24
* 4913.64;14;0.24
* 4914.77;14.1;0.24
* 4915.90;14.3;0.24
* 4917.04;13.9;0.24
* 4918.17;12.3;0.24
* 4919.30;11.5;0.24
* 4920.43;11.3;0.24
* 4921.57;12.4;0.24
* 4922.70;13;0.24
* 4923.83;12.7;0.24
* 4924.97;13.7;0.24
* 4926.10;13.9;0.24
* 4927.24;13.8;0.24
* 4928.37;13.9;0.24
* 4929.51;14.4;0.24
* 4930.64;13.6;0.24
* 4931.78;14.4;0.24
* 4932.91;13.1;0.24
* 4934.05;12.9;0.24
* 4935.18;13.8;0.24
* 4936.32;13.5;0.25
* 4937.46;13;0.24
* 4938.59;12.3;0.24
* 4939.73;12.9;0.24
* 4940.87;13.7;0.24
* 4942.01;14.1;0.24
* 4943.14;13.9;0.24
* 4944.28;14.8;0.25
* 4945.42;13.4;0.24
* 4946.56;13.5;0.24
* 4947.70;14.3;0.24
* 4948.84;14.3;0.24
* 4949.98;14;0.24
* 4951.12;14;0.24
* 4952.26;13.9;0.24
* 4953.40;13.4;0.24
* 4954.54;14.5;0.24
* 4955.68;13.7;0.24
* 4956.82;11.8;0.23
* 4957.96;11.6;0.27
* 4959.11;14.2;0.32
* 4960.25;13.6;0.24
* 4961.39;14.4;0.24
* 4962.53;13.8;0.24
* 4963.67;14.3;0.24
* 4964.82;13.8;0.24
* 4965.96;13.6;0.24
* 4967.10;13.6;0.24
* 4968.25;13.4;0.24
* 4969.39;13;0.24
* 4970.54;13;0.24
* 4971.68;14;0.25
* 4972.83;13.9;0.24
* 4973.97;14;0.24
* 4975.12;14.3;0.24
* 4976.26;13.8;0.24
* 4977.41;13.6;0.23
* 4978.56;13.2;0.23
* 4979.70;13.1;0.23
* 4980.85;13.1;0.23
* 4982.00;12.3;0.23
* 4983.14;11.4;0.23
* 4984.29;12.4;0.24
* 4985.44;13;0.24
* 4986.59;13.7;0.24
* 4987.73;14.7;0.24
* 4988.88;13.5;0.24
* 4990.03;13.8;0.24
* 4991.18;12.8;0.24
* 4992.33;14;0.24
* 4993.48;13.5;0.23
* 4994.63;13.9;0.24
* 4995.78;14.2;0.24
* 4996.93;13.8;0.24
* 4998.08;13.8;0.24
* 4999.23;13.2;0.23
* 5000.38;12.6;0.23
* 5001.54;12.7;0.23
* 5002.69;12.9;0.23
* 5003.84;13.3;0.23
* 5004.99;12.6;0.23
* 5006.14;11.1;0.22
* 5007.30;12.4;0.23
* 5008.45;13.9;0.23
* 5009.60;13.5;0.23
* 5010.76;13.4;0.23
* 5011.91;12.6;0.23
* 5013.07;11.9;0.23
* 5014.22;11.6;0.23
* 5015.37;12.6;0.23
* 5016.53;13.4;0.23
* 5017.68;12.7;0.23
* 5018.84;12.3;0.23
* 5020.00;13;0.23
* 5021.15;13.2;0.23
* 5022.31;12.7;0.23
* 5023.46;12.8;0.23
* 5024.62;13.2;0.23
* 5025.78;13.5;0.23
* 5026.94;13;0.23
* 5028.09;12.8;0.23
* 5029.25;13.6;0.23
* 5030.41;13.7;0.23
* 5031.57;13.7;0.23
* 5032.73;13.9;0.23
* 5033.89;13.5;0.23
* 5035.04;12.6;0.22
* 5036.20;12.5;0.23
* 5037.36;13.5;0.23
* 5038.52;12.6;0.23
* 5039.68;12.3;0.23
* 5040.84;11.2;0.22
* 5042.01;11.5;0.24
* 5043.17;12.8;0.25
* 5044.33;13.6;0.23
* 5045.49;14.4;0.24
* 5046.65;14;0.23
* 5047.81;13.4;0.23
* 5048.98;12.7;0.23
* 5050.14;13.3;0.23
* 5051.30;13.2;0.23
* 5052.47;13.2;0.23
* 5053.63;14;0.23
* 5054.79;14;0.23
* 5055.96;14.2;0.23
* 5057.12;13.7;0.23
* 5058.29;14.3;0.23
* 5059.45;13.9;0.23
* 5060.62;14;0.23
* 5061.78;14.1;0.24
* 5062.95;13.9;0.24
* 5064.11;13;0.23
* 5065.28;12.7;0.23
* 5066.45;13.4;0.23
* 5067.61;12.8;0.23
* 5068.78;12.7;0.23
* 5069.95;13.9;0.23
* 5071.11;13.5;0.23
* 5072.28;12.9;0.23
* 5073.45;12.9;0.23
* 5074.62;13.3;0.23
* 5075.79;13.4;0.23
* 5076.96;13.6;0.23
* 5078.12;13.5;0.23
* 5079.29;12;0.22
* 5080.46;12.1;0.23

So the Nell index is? 15.1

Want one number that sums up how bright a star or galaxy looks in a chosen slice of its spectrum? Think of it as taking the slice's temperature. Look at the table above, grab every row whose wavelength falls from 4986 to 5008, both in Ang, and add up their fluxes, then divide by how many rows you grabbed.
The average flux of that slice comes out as 13.3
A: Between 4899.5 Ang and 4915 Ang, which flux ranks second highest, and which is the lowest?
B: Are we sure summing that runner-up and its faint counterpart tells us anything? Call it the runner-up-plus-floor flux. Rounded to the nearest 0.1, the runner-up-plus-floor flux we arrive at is 26.9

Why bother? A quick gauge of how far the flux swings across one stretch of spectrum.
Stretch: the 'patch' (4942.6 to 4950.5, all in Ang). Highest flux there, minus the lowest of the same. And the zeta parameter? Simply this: 1.40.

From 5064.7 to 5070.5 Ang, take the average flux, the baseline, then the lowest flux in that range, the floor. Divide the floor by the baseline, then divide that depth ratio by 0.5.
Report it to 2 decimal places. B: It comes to 1.94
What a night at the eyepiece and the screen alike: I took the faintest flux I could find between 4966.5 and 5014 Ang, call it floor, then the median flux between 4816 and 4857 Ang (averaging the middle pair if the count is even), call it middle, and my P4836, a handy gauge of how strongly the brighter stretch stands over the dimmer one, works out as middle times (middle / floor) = 17.4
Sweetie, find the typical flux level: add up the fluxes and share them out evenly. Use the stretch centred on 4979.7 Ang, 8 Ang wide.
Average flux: 12.9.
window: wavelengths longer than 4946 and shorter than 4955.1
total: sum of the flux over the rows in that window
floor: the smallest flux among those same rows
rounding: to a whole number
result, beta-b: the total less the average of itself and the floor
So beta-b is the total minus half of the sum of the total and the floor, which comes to 49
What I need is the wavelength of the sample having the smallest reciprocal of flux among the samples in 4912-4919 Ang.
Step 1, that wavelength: 4915.90 Ang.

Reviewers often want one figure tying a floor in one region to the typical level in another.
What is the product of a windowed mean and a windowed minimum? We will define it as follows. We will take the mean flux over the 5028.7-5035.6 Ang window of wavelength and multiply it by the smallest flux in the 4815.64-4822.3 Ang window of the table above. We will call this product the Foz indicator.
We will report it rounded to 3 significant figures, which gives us 189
